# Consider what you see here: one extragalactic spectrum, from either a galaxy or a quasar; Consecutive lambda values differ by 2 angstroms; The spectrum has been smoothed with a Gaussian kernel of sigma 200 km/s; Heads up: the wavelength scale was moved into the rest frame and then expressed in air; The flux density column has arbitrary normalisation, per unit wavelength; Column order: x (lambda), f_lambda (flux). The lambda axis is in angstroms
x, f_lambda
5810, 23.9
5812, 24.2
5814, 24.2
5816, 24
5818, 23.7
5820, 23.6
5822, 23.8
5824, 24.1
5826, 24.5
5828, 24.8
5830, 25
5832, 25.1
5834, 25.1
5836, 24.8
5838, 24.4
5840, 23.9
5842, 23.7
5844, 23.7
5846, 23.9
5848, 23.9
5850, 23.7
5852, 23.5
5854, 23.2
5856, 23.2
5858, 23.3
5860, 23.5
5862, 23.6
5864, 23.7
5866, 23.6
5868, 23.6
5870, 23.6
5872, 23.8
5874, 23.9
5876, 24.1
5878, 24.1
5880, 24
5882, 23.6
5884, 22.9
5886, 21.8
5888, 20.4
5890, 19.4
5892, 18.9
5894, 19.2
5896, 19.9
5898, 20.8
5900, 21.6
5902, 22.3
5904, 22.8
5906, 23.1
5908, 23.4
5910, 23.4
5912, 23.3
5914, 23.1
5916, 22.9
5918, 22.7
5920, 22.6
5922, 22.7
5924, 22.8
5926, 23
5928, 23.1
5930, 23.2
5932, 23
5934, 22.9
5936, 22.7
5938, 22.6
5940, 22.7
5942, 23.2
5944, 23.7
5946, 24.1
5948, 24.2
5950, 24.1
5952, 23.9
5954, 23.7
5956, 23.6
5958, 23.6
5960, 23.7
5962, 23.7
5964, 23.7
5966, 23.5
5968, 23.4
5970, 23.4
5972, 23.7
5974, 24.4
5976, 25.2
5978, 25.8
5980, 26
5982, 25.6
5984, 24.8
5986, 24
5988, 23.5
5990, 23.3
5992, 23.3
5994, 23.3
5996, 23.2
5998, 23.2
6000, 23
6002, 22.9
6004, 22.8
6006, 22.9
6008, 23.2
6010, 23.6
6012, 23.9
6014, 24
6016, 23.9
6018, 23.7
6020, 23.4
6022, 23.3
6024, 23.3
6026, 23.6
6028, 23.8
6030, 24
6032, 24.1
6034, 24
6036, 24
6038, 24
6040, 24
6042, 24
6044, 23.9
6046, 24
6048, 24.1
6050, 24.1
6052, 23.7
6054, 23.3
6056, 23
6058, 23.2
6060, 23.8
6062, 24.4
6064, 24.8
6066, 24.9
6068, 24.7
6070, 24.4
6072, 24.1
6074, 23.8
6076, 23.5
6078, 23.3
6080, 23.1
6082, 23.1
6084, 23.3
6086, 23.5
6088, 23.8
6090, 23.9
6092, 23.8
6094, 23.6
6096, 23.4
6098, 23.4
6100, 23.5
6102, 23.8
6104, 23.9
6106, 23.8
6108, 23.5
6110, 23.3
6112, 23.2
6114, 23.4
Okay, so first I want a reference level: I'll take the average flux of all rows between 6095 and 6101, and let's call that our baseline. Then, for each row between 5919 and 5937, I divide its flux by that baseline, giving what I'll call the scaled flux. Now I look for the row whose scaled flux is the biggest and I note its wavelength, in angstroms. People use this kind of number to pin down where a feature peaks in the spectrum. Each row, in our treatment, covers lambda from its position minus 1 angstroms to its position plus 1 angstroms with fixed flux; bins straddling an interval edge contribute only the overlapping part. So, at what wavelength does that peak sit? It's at 5930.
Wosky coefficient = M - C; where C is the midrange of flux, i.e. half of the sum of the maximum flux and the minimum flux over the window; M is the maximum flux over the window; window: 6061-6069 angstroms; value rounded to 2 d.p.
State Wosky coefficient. 0.25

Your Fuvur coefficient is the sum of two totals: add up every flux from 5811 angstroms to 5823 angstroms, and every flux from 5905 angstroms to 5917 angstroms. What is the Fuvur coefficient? 283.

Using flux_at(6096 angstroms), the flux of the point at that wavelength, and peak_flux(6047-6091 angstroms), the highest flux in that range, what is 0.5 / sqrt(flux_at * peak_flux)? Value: 0.0207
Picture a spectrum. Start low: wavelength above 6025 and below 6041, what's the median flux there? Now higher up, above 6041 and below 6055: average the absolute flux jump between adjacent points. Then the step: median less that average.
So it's 23.8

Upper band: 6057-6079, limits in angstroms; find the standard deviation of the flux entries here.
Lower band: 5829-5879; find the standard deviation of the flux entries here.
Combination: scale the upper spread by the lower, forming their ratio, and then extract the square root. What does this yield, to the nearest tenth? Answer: 1.0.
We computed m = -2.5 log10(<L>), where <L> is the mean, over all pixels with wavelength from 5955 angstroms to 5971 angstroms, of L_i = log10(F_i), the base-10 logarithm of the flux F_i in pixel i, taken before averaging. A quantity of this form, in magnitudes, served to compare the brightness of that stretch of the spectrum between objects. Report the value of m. -0.344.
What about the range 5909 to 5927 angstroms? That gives -0.334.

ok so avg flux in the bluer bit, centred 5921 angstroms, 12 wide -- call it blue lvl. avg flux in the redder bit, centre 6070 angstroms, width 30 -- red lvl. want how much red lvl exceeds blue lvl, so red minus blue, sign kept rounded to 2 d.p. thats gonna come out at 1.04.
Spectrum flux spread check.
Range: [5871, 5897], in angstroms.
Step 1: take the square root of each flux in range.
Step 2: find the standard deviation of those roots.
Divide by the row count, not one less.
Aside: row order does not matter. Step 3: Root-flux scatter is 0.22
